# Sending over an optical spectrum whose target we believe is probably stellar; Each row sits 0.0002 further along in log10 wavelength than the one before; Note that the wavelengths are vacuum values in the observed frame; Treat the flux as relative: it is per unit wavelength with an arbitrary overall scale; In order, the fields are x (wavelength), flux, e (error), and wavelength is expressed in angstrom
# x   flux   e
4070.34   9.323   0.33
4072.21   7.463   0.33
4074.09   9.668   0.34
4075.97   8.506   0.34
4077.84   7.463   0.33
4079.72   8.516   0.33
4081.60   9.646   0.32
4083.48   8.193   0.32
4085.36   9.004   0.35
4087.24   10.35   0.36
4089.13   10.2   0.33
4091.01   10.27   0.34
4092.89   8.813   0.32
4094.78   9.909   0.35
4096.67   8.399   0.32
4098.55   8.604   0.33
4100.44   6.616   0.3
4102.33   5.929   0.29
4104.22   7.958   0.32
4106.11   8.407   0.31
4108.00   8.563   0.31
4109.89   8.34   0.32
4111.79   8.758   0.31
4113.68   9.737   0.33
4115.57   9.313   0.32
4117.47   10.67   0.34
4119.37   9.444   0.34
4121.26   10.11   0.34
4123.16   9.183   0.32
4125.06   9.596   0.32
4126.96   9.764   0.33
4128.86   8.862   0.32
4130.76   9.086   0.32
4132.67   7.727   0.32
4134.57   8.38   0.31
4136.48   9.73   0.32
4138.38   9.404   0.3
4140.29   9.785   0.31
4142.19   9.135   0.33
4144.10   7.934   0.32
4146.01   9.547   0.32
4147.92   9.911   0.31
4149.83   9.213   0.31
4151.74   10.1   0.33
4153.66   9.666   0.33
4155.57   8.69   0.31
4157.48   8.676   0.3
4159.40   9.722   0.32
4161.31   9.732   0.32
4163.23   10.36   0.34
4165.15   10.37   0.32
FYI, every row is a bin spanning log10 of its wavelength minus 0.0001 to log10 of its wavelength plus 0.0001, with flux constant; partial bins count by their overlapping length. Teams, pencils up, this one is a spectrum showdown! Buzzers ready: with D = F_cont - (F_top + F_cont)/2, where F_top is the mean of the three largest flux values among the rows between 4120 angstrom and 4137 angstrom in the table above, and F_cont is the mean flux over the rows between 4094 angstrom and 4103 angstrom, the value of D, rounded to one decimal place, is -1.0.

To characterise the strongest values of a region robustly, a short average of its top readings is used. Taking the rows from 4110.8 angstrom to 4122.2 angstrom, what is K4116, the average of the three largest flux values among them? 10.2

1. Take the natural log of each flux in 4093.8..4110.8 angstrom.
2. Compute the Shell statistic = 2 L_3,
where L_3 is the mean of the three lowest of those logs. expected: 3.83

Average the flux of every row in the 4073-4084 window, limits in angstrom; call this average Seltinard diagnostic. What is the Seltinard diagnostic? 8.67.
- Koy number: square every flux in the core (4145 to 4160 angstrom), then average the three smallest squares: 79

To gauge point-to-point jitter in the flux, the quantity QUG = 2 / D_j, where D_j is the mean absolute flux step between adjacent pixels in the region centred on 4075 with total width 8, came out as 1.4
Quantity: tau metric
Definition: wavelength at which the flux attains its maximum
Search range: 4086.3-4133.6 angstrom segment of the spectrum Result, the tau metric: 4117.47 angstrom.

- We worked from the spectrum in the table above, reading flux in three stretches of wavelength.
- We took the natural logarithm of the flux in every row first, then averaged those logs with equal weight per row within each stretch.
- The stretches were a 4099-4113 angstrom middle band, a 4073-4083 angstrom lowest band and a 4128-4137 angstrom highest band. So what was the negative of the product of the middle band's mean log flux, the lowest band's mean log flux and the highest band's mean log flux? -9.6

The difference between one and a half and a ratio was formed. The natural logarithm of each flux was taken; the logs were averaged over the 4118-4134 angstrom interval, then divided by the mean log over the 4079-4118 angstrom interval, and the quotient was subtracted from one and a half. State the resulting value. 0.48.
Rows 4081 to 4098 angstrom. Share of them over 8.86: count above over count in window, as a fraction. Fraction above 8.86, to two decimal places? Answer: 0.67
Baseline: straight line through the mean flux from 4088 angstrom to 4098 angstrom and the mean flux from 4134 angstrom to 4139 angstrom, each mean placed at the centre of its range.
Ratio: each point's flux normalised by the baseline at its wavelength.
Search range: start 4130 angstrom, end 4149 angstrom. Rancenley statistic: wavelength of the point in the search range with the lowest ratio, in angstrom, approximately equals 4132.67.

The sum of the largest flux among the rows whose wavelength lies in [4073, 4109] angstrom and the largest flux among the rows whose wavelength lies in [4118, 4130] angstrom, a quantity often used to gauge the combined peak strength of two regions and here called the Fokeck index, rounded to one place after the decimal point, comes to 20.5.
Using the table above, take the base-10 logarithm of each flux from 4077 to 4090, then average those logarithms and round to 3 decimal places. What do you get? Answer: 0.954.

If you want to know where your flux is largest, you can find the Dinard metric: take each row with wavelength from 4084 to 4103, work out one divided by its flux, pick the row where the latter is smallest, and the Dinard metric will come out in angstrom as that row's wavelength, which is 4087.24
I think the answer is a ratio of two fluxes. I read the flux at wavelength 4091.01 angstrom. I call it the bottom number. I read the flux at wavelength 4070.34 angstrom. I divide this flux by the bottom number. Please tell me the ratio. 0.9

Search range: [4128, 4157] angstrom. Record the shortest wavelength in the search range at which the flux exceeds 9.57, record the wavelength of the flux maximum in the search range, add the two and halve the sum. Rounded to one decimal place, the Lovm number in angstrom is 4144.1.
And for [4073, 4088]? 4080.7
